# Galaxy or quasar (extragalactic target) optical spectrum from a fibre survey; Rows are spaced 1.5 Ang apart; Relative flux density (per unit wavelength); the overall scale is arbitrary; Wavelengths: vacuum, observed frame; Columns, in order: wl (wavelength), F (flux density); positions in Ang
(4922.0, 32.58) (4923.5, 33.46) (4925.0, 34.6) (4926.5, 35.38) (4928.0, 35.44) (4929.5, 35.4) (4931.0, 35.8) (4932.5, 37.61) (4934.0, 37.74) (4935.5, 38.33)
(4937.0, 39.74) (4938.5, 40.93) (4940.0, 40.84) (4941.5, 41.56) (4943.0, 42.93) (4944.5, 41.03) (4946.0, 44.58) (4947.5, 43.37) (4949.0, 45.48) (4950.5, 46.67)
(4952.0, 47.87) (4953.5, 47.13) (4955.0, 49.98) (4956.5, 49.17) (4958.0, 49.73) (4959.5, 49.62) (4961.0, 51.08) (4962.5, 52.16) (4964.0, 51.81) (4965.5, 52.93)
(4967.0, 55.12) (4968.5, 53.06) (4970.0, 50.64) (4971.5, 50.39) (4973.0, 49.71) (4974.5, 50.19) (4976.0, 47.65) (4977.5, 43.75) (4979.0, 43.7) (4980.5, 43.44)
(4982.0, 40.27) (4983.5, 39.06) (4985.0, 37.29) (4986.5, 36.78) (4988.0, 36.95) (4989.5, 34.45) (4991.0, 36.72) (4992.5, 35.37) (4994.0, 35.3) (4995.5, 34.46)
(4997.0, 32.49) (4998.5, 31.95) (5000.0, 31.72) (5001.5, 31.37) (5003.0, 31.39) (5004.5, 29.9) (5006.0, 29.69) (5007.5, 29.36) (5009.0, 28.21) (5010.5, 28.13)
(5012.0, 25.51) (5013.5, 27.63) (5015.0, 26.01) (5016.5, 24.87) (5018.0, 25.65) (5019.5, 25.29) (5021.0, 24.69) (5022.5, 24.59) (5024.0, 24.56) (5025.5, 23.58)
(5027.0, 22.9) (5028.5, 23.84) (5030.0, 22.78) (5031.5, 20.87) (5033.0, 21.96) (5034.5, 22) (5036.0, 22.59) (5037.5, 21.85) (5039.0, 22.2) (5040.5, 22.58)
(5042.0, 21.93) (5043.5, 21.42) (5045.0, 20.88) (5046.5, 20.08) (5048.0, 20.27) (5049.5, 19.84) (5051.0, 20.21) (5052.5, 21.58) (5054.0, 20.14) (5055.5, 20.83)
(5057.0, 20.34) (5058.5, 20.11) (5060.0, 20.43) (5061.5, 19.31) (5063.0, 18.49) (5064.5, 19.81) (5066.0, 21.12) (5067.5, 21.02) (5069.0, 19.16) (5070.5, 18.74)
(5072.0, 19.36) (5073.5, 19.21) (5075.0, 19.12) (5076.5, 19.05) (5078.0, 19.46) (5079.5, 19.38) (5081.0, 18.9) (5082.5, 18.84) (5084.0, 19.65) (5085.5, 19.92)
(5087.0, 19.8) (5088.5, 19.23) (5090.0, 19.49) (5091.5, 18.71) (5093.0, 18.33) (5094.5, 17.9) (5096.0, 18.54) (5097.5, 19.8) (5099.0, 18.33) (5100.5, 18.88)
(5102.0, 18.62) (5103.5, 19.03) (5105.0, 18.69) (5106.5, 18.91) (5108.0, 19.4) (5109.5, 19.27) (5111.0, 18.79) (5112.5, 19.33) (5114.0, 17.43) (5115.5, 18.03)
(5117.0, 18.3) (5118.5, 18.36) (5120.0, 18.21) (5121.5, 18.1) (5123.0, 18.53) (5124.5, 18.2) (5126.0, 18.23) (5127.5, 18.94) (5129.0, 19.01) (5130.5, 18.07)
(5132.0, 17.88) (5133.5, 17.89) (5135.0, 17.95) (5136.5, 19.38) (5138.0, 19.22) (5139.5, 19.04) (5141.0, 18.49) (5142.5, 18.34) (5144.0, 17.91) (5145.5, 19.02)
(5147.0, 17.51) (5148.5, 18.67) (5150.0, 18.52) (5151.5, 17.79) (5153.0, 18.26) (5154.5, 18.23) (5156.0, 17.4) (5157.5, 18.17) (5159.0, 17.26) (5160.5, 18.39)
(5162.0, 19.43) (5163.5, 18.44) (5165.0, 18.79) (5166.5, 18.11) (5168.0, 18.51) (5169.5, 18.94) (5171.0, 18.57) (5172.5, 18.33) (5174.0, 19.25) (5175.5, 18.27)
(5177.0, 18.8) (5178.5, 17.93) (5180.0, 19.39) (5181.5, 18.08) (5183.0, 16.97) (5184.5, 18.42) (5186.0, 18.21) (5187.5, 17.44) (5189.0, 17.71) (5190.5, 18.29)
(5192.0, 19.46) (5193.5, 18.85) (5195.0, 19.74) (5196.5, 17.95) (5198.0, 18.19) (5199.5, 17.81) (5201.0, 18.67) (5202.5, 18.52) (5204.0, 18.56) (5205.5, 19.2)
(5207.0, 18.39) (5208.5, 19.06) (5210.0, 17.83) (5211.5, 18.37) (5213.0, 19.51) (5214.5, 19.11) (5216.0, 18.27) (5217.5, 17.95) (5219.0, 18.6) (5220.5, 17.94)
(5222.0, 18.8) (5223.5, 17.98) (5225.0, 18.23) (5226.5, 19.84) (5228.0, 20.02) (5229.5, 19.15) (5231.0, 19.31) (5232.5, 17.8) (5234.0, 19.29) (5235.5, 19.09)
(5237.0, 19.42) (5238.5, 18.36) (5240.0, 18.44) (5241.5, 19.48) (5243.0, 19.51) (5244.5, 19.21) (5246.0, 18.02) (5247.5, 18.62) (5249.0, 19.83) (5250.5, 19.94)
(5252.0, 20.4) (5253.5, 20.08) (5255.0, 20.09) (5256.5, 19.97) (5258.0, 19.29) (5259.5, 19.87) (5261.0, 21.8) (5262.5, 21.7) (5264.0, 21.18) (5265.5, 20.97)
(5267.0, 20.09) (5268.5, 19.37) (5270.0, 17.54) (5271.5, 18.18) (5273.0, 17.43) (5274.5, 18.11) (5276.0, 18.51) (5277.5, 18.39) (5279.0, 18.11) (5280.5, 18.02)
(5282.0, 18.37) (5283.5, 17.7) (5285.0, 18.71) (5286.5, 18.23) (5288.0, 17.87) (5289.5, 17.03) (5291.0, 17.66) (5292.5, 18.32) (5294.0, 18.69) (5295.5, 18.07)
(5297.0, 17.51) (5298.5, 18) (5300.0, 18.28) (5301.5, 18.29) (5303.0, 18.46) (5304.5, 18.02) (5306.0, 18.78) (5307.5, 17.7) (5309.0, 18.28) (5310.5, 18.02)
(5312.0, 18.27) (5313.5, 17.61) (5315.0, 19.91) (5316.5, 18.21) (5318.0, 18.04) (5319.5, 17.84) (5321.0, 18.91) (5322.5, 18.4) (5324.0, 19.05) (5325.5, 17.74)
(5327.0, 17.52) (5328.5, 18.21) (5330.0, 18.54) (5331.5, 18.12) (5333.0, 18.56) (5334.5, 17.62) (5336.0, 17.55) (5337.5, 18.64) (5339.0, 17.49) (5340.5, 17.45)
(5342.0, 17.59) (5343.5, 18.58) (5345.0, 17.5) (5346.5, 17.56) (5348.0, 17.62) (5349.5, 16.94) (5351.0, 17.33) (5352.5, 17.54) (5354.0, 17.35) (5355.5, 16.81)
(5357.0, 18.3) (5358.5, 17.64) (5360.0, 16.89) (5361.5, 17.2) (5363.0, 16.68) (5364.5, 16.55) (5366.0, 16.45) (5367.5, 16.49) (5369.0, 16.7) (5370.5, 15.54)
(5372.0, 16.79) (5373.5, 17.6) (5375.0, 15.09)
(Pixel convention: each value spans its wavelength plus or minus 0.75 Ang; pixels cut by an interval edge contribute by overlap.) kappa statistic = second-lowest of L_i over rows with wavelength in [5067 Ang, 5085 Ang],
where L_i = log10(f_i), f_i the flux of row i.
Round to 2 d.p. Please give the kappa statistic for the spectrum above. 1.28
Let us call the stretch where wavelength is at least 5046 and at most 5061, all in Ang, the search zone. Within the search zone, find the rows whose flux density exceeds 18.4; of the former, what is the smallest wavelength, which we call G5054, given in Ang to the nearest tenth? 5046.5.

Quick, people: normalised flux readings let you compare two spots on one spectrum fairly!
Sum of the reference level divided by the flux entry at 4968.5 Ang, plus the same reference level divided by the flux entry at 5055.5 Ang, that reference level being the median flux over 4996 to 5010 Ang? 2.10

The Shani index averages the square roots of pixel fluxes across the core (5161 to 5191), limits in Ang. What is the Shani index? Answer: 4.29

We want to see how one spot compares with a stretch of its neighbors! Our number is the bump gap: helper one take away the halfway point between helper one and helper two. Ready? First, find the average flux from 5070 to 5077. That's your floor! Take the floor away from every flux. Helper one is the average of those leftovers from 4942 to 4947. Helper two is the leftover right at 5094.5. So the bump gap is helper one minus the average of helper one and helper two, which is 12.5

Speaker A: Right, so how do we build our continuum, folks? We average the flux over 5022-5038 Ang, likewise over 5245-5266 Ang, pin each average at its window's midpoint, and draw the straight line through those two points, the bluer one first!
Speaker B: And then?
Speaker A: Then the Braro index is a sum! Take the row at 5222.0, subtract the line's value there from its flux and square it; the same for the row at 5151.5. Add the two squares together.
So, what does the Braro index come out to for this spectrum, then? 16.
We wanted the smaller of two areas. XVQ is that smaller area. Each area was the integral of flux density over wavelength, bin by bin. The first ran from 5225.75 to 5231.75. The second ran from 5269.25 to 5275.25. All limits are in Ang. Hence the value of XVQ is 107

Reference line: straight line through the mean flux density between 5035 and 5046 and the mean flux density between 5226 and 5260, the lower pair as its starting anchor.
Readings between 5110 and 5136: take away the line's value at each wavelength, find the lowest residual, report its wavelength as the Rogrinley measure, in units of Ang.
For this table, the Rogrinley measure 5114.0 Ang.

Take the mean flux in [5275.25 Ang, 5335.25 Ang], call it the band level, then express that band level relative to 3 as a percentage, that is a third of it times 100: 606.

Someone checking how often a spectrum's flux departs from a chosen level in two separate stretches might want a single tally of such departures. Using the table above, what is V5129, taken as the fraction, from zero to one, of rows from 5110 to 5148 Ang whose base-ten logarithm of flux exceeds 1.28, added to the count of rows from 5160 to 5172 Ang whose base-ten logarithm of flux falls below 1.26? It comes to 1.1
